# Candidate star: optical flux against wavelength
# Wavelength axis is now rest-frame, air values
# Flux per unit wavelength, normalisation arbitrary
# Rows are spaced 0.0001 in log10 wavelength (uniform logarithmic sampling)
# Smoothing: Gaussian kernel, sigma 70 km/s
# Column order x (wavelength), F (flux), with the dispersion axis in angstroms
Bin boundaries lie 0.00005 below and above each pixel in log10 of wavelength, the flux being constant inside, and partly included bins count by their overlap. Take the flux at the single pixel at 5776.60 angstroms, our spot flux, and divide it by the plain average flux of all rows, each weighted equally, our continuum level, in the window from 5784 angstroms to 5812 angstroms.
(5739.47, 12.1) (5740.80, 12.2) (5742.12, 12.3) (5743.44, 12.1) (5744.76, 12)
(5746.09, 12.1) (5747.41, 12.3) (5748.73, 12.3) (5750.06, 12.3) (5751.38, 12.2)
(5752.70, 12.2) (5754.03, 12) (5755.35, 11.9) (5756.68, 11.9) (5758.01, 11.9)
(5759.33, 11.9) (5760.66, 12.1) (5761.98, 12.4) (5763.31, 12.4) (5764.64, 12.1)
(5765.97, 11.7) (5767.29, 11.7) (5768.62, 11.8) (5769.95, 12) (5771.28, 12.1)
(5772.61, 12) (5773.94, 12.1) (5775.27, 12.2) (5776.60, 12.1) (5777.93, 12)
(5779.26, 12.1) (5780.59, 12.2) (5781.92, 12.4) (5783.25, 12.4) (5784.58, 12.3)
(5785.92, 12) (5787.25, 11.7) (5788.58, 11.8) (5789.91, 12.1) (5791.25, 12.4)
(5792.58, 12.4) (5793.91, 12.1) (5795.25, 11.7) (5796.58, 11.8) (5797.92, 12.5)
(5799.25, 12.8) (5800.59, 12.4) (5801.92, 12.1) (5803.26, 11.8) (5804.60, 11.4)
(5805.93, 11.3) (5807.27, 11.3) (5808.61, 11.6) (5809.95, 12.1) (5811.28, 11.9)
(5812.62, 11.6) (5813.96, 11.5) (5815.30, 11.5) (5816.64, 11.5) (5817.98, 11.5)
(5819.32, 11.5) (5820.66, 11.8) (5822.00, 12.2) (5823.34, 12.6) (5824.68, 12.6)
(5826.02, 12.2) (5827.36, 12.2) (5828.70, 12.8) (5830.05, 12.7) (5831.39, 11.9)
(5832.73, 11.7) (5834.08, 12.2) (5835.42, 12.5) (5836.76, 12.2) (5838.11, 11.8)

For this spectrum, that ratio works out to 1.01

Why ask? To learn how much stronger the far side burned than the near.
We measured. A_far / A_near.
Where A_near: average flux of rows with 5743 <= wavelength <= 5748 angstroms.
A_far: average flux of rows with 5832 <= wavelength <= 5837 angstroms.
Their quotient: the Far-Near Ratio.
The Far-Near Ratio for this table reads 1.00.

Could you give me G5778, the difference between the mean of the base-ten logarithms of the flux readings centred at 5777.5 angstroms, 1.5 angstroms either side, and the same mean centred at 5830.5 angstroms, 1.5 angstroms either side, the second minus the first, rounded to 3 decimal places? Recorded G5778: 0.009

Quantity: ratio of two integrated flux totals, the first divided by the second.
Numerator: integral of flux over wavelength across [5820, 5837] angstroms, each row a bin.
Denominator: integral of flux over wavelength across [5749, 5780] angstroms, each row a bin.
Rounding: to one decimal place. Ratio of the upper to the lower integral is 0.6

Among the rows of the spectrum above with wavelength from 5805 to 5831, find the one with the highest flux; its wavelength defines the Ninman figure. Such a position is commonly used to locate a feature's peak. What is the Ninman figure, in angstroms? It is 5828.70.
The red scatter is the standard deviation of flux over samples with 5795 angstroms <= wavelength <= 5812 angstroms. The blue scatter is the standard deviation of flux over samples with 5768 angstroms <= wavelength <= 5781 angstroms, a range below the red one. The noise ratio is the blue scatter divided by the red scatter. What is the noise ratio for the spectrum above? 0.25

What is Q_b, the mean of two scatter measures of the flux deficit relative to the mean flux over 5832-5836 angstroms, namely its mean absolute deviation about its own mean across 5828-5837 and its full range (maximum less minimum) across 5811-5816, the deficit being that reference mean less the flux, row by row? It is 0.36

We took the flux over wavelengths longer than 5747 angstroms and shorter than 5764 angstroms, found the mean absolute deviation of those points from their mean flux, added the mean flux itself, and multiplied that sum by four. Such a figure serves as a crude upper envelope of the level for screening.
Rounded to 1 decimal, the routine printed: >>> 49.2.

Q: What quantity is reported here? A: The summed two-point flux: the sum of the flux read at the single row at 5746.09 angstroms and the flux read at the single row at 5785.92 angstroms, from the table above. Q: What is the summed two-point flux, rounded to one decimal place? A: 24.1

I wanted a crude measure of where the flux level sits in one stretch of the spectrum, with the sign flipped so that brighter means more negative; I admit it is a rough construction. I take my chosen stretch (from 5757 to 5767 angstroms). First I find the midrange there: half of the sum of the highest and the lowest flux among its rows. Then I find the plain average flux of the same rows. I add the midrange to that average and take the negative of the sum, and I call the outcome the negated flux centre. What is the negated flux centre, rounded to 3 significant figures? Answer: -24.1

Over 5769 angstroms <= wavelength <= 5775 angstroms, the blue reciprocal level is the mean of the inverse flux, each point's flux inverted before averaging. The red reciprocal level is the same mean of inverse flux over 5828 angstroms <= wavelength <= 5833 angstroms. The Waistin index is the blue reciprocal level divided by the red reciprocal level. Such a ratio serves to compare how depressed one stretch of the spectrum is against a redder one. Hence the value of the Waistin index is 1.02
